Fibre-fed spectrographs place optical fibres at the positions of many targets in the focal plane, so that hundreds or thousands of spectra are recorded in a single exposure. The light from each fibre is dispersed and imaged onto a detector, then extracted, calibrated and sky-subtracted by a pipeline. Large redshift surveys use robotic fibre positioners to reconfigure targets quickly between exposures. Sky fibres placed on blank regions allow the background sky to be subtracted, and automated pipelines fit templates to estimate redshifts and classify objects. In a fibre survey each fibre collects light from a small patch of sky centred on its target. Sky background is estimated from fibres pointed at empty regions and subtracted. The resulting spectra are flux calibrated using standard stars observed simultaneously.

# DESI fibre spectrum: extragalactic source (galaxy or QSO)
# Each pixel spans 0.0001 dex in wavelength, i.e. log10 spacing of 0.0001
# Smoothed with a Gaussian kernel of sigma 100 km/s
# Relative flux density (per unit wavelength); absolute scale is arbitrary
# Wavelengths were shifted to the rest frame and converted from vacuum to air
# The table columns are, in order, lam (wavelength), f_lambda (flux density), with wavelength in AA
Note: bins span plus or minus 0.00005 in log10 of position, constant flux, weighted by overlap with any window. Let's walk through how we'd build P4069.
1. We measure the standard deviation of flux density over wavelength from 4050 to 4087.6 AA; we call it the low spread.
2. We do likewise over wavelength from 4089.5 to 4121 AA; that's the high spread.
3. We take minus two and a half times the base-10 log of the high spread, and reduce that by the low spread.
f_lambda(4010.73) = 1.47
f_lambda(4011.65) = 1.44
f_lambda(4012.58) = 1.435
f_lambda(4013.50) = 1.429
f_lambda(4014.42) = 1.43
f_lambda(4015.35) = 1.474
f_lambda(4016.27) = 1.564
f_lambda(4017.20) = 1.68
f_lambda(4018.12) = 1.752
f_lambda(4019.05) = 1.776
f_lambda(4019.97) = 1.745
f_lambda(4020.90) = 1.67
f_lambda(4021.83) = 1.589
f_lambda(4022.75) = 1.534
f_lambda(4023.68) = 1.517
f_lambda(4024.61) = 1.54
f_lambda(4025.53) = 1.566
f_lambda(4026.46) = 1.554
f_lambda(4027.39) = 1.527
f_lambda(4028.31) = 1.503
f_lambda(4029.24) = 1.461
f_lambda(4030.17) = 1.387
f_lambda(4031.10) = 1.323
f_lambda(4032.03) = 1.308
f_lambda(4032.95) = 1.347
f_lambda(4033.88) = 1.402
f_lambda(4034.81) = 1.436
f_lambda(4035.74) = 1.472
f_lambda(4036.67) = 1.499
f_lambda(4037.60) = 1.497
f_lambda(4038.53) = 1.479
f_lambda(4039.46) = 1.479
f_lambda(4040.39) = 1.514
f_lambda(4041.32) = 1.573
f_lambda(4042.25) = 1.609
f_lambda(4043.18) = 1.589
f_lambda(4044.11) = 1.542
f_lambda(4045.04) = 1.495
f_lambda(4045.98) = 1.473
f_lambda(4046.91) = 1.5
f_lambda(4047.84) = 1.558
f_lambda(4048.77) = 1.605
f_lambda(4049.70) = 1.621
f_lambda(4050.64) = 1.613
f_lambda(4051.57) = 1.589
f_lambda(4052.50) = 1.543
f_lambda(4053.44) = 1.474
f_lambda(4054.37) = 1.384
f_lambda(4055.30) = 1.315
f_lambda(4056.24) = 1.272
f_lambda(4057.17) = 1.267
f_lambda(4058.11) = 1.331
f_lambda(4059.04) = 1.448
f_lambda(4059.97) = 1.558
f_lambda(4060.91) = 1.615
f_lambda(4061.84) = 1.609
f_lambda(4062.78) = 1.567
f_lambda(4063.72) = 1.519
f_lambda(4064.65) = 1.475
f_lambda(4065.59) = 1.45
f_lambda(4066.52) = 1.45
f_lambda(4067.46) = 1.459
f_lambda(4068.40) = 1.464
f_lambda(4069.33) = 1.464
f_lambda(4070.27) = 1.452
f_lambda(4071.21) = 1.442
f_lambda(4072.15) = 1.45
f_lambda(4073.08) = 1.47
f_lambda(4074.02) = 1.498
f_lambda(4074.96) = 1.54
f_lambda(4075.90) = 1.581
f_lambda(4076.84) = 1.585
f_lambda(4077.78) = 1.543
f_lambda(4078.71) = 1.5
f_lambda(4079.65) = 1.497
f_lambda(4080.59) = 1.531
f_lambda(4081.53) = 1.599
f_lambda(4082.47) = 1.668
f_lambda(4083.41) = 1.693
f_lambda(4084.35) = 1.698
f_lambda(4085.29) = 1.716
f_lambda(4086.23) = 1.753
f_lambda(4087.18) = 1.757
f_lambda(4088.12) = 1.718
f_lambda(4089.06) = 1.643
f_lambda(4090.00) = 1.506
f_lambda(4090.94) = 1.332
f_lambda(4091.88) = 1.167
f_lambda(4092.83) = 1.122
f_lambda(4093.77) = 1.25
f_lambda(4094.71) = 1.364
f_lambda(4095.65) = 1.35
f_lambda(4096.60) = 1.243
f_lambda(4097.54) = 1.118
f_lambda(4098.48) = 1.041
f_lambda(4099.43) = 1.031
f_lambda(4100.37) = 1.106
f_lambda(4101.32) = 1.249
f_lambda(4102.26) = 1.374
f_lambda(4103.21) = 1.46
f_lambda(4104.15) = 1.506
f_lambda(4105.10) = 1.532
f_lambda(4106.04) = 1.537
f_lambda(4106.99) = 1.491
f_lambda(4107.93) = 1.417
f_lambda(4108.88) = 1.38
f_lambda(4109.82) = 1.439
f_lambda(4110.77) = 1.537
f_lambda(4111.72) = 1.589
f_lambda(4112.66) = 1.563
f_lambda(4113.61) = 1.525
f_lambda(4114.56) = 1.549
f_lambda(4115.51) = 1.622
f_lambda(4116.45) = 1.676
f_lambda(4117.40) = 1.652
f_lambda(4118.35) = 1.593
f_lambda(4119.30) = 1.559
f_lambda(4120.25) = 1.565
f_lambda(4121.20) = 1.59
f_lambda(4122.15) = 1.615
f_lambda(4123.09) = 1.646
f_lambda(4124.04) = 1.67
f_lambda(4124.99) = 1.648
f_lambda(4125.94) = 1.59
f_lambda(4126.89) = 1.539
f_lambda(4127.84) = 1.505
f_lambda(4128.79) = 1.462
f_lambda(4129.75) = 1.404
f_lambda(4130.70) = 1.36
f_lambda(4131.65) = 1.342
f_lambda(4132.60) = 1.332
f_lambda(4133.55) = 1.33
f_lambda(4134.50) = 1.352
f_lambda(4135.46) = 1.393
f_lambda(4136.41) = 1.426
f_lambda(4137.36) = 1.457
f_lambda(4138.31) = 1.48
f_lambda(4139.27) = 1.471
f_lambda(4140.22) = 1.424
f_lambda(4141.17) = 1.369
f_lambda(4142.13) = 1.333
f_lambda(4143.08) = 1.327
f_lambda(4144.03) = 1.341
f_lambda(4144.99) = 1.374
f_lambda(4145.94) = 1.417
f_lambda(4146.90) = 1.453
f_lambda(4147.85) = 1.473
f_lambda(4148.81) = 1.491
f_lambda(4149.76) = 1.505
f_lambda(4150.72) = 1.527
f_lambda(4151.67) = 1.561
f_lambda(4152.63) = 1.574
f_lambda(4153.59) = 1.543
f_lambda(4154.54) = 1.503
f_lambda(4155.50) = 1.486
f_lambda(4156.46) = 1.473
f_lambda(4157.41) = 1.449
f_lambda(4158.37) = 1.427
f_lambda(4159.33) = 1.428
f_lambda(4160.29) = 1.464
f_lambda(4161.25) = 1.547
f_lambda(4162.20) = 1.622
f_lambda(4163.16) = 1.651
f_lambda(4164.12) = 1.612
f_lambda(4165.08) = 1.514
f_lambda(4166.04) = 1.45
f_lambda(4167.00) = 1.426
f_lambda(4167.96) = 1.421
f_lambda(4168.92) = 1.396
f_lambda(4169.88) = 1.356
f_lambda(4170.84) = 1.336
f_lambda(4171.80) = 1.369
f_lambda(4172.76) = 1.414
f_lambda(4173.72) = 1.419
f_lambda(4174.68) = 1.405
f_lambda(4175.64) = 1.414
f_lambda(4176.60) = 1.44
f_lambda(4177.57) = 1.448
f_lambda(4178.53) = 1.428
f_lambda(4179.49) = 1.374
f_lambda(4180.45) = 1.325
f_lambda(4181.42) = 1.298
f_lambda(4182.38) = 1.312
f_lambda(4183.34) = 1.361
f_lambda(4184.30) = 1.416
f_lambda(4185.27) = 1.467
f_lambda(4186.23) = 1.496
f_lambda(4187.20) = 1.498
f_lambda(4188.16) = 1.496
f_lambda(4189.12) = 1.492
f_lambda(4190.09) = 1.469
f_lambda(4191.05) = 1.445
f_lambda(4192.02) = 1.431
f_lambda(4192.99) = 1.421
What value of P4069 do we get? 1.7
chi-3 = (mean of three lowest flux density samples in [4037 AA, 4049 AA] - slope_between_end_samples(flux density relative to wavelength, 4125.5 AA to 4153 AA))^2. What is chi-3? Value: 2.18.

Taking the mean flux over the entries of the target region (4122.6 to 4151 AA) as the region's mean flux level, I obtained 1.45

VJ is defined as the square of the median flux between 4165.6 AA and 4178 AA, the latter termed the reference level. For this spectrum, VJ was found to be 2.00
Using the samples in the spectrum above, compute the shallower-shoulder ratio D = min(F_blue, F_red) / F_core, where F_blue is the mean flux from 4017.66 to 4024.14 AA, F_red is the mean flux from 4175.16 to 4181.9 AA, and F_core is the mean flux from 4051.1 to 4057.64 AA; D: 0.99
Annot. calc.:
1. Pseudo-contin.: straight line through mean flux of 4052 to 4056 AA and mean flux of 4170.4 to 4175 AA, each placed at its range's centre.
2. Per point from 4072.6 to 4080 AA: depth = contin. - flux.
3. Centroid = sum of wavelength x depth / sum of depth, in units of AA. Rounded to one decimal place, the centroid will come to 4076.5 AA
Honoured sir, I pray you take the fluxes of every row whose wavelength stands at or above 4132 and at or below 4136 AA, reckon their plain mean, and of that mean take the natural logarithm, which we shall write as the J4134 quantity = 0.30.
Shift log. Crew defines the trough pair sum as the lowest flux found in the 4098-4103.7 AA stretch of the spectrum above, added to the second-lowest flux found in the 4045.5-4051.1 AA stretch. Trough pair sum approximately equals 2.5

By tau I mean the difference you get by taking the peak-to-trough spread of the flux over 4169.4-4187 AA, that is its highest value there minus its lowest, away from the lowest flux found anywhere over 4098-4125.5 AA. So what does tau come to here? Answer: 0.83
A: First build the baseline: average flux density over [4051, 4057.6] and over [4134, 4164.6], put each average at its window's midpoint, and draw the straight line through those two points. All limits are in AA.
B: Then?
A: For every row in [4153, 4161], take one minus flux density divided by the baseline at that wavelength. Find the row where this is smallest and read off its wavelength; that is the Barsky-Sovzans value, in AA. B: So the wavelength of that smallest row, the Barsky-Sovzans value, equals 4153.59 AA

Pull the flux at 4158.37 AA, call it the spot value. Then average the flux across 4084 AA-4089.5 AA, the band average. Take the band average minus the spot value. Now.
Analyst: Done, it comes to 0.29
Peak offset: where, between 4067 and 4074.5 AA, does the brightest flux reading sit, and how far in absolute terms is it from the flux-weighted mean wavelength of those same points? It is 3.3 AA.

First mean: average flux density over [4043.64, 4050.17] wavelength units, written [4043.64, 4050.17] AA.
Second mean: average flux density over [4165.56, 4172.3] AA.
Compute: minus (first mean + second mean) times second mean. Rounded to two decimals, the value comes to -4.09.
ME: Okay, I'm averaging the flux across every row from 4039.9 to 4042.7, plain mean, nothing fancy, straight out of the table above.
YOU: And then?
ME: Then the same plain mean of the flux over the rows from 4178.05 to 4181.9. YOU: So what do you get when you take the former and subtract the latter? 0.209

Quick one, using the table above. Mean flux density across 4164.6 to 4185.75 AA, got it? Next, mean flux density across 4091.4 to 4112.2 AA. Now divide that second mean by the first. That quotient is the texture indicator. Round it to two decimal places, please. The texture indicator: 0.95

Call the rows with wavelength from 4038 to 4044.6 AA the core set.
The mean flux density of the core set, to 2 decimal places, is 1.54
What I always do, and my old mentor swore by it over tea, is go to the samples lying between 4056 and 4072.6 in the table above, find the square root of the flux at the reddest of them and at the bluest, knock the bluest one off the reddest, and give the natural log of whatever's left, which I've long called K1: -2.6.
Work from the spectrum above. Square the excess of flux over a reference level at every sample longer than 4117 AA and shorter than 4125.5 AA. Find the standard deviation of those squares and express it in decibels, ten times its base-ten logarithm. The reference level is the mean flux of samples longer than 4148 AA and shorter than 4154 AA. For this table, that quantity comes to -22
